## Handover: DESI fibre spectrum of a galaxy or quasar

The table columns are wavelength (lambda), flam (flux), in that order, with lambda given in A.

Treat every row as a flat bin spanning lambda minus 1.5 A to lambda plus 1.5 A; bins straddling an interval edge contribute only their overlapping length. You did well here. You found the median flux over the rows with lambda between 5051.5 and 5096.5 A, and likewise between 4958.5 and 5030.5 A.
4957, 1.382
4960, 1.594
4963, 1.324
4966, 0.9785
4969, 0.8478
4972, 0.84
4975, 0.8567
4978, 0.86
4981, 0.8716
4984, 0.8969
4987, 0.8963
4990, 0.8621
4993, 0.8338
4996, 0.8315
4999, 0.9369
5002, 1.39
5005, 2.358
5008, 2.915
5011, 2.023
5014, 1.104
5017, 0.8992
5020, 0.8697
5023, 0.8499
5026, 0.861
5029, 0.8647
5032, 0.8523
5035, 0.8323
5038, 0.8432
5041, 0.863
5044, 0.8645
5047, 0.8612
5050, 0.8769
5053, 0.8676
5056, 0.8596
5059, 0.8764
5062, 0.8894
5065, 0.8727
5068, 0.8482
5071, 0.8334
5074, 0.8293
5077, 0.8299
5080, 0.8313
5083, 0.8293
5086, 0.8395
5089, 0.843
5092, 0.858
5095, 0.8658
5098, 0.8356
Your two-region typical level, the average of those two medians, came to 0.87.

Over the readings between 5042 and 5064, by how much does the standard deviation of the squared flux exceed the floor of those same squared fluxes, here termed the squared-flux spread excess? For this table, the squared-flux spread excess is -0.72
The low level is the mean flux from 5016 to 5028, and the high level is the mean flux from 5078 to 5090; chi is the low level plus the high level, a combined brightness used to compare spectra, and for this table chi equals 1.7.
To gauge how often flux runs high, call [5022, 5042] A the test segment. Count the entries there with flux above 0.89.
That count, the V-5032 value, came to 0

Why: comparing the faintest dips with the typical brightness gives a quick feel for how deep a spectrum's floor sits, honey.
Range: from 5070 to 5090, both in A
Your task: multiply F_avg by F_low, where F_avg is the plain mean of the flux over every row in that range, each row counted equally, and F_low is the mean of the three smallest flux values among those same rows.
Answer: 0.69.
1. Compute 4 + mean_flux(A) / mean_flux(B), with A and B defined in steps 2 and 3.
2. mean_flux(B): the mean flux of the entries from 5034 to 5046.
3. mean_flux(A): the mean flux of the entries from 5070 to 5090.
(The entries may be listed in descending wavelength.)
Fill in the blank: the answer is 4.98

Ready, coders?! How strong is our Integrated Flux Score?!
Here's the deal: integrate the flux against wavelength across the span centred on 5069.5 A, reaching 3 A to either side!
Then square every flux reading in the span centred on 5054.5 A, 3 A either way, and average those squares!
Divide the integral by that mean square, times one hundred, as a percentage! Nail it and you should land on 676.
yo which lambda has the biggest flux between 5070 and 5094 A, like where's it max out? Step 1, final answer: 5092 A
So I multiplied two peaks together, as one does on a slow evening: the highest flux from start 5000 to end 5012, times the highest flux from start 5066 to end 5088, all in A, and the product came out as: 2.5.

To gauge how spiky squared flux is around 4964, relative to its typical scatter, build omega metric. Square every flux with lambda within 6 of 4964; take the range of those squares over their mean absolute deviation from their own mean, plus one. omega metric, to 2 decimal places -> 3.78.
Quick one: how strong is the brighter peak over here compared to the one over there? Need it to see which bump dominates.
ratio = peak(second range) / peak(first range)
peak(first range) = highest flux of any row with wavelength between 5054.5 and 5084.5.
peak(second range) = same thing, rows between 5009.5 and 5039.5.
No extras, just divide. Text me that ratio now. 2.3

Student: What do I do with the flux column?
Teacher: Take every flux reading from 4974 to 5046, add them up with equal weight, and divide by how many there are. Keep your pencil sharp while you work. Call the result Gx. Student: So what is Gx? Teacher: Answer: 1.09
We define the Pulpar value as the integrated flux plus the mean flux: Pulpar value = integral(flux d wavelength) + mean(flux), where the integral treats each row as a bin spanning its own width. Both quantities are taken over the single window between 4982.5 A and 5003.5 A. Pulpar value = 21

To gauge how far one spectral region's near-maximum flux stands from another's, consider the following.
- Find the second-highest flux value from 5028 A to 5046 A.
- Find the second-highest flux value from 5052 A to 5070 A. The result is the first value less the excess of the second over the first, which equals 0.85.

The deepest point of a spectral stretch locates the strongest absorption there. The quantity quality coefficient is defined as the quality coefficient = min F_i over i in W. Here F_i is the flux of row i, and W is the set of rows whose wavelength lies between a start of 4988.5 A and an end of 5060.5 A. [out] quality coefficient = 0.8315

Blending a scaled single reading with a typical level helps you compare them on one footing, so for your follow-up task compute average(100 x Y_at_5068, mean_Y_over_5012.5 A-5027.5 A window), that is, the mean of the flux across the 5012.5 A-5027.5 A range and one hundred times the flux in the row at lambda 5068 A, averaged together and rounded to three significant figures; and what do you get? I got 42.9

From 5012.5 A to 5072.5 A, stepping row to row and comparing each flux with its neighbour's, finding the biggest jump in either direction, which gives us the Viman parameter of 0.20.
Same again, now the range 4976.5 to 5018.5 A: 0.97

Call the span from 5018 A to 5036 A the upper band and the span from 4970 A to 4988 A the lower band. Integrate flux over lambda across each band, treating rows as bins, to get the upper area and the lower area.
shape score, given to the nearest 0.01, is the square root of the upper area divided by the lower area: 0.99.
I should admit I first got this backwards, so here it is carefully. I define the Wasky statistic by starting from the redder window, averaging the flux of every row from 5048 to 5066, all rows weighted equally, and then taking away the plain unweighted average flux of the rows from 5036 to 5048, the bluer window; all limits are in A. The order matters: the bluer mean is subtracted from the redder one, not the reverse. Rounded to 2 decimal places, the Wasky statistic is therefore 0.02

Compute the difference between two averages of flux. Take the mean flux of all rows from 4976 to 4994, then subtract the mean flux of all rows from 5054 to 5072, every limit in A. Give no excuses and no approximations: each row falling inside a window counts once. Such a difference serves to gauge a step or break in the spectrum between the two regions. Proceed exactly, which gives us 0.01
